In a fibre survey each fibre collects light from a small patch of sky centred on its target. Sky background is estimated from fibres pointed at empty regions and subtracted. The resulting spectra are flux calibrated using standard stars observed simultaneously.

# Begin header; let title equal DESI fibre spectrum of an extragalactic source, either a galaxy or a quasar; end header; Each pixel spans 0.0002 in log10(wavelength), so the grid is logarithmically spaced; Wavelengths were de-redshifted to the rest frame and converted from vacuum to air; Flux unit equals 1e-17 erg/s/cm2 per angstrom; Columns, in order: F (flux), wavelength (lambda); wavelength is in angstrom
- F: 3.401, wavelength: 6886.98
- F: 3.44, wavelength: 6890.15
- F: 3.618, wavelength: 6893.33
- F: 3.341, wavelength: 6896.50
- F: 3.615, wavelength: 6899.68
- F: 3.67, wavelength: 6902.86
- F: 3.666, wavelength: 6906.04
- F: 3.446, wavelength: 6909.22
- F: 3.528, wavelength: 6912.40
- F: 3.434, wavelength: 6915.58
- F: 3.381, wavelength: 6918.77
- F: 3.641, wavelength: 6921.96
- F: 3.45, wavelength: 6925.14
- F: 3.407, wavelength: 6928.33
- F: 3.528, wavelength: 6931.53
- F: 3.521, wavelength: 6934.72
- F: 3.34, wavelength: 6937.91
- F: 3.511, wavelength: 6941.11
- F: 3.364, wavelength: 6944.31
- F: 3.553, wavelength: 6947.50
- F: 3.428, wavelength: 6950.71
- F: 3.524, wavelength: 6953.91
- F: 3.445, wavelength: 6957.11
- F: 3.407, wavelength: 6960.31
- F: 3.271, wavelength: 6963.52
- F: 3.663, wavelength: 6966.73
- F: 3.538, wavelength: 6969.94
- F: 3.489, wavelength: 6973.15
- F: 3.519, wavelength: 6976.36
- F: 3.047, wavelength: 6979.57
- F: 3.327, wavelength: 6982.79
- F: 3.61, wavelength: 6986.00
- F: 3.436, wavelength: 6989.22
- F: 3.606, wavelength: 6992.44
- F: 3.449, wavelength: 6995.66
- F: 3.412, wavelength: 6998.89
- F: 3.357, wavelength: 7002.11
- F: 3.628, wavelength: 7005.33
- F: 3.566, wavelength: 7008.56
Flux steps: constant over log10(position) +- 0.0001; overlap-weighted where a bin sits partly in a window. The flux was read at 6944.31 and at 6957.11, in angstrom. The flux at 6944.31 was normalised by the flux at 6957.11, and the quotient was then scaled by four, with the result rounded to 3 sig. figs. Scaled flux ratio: 3.91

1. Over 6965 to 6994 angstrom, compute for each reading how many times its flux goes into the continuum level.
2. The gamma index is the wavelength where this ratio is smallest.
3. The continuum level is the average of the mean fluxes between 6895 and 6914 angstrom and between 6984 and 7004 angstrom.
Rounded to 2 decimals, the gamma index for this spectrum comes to 6966.73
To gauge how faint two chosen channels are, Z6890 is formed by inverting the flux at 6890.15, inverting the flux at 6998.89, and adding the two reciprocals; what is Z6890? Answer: 0.584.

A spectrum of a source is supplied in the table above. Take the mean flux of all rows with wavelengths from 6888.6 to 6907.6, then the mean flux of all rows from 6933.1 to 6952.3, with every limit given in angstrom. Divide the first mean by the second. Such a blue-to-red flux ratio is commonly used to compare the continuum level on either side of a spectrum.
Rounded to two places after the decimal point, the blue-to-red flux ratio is 1.03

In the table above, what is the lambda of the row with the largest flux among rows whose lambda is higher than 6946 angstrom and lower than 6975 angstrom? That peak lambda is 6966.73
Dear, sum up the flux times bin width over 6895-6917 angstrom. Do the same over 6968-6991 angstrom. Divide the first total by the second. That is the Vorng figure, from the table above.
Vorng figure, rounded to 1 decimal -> 1.0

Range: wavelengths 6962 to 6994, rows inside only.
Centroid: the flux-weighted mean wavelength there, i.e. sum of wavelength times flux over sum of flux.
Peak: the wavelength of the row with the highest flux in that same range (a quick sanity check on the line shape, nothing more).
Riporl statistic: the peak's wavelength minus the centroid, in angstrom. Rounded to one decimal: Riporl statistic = -11.3 angstrom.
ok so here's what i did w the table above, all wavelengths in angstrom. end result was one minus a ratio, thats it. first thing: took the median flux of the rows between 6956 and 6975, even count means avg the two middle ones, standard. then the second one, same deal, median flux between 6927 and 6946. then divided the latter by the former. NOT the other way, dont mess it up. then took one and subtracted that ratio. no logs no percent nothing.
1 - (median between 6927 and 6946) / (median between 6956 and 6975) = 0.002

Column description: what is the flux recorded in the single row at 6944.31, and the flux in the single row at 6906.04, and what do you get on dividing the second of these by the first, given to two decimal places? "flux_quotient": 1.09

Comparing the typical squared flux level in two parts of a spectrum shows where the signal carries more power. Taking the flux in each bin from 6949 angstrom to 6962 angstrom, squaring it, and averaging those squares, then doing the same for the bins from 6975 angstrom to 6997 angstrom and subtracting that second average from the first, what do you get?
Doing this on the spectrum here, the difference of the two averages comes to 0.13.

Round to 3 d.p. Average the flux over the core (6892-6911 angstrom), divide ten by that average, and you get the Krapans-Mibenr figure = 2.810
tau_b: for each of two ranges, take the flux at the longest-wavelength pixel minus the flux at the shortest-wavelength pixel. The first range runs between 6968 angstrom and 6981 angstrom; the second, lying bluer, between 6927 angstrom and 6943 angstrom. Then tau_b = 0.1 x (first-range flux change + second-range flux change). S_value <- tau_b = -0.039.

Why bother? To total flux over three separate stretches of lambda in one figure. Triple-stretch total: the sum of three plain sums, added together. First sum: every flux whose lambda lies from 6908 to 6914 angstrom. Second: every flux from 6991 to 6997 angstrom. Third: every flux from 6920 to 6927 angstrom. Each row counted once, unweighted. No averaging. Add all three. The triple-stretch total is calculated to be 21.1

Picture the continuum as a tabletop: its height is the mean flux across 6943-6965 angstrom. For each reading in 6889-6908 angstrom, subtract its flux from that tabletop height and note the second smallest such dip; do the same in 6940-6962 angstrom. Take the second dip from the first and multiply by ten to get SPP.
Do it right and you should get -1.4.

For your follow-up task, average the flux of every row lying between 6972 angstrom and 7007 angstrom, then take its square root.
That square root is 1.856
